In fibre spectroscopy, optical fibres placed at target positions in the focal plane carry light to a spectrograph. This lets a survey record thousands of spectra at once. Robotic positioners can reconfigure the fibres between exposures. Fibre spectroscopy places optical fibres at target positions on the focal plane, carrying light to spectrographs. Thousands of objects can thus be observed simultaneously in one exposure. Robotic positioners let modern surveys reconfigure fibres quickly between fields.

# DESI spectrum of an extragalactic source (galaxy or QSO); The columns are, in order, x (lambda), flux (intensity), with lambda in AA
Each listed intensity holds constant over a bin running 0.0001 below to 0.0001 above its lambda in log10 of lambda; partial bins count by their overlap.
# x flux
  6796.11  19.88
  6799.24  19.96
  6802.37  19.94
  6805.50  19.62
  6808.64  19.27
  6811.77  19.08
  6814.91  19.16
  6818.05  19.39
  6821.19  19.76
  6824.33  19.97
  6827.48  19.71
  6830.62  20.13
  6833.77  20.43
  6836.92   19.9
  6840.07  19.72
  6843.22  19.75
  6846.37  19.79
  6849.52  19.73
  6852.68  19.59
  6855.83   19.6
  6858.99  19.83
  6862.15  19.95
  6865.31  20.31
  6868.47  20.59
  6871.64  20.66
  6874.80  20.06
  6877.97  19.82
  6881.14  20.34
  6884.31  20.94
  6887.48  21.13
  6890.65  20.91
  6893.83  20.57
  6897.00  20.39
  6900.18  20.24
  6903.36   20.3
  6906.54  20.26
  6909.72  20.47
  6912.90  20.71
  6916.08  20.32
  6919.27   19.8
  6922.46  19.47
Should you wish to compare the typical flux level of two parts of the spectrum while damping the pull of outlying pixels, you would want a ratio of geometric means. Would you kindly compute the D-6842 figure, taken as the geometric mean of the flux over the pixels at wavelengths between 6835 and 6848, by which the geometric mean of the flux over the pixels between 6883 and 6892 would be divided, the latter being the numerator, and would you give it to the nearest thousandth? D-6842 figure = 1.061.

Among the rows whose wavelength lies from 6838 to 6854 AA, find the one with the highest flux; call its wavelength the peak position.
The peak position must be 6846.37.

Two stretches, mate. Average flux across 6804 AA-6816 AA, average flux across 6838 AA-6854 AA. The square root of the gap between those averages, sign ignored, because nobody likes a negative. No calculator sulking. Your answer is 0.66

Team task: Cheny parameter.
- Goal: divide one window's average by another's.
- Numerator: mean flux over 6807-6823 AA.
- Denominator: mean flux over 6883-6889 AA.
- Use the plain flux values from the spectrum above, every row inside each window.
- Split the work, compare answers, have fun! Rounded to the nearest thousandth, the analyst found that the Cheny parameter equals 0.919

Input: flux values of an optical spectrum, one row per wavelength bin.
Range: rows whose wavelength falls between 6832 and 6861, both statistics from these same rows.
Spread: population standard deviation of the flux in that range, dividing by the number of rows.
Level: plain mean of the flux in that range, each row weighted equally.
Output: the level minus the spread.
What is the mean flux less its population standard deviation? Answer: 19.6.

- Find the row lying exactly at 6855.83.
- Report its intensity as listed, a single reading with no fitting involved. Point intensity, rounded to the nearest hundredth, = 19.60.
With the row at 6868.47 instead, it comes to 20.59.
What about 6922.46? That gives 19.47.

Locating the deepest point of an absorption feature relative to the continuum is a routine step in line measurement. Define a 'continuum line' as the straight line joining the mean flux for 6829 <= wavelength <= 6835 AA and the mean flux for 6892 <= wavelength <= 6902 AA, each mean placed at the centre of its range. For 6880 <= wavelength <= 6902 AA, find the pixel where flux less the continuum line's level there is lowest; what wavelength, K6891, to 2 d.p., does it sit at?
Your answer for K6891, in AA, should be 6900.18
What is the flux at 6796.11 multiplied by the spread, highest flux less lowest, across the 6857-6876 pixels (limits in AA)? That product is 17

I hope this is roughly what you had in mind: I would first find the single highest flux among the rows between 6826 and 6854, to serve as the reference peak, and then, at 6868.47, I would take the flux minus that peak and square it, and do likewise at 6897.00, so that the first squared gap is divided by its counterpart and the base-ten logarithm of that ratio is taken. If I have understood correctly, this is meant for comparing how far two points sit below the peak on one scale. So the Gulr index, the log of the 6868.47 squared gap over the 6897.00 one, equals 1.2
